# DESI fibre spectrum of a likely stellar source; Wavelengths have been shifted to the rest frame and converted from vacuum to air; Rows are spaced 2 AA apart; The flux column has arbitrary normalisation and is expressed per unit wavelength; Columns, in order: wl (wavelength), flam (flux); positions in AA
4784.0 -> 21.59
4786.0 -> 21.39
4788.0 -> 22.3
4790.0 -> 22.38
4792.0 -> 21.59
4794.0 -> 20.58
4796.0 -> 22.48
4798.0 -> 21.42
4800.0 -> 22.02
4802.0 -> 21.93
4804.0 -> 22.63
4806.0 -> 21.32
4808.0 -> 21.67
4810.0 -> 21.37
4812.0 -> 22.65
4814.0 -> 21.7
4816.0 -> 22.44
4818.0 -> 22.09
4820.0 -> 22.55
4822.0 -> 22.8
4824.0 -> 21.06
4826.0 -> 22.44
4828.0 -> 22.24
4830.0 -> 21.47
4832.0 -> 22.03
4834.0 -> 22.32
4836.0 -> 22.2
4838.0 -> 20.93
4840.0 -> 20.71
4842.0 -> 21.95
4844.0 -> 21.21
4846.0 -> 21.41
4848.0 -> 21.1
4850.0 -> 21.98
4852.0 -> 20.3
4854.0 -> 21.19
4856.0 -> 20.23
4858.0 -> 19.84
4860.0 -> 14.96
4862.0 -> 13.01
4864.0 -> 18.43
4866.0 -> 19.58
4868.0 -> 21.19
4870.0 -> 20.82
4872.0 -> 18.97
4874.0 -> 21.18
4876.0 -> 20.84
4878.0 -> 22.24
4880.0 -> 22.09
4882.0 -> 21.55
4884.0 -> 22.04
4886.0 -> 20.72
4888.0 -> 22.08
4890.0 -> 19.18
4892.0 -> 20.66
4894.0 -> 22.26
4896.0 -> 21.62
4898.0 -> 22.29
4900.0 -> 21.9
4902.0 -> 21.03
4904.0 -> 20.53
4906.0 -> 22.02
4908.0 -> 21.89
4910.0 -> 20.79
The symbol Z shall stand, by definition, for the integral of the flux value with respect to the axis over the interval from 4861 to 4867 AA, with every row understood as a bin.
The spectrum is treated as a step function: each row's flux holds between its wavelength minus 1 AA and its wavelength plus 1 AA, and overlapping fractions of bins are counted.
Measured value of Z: 102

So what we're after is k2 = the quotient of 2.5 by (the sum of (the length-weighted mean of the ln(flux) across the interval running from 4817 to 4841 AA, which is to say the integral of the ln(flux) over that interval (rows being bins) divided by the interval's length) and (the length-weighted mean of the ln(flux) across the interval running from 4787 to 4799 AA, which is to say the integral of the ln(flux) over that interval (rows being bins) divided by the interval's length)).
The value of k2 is 0.405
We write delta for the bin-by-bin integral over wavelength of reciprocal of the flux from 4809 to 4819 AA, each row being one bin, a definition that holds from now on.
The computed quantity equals 0.454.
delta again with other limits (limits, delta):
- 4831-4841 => 0.463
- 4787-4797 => 0.458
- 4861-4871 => 0.555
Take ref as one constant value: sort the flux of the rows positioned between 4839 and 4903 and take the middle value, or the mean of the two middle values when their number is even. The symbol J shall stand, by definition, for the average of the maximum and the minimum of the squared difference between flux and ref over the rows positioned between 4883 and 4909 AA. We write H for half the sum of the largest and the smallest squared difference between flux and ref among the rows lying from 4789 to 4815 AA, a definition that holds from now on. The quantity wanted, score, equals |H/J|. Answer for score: 0.6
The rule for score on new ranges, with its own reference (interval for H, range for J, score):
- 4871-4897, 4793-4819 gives 2.0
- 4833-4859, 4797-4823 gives 0.6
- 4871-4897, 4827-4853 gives 3.4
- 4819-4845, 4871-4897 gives 0.6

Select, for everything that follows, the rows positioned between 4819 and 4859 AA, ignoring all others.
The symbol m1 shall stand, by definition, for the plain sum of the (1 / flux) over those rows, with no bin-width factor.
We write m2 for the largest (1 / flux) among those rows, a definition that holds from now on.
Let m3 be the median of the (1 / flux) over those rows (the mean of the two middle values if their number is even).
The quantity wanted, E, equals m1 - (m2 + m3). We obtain 0.83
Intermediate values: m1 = 0.93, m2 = 0.0504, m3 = 0.0466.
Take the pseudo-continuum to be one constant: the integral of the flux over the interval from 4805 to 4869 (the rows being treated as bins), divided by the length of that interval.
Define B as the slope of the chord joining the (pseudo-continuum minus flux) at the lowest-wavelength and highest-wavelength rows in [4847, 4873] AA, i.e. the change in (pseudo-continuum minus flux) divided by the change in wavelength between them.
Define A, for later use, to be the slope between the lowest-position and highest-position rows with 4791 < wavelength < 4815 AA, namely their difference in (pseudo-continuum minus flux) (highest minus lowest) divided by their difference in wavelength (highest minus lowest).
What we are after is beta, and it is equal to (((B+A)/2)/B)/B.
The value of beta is 5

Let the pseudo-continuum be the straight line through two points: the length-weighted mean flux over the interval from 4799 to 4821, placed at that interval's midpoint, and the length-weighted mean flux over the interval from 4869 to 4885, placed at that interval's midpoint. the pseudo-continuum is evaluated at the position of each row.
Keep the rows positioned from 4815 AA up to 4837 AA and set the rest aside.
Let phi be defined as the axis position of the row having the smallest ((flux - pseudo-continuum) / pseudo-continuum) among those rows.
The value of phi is 4824.0 AA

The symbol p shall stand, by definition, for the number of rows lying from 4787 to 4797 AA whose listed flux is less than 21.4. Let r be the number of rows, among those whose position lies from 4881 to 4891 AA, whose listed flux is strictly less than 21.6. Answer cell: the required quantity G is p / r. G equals 0.3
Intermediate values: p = 1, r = 3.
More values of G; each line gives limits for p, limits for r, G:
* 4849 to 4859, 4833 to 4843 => 2.0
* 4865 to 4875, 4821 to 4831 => 2.5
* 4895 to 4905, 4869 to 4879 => 0.5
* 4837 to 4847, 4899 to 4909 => 1.5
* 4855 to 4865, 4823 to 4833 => 2.5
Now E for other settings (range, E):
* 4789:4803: 0.23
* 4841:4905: 1.45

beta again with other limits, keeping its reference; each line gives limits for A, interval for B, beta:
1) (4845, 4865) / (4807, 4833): 335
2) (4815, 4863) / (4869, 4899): 28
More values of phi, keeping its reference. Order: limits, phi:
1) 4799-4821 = 4806.0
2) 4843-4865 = 4862.0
